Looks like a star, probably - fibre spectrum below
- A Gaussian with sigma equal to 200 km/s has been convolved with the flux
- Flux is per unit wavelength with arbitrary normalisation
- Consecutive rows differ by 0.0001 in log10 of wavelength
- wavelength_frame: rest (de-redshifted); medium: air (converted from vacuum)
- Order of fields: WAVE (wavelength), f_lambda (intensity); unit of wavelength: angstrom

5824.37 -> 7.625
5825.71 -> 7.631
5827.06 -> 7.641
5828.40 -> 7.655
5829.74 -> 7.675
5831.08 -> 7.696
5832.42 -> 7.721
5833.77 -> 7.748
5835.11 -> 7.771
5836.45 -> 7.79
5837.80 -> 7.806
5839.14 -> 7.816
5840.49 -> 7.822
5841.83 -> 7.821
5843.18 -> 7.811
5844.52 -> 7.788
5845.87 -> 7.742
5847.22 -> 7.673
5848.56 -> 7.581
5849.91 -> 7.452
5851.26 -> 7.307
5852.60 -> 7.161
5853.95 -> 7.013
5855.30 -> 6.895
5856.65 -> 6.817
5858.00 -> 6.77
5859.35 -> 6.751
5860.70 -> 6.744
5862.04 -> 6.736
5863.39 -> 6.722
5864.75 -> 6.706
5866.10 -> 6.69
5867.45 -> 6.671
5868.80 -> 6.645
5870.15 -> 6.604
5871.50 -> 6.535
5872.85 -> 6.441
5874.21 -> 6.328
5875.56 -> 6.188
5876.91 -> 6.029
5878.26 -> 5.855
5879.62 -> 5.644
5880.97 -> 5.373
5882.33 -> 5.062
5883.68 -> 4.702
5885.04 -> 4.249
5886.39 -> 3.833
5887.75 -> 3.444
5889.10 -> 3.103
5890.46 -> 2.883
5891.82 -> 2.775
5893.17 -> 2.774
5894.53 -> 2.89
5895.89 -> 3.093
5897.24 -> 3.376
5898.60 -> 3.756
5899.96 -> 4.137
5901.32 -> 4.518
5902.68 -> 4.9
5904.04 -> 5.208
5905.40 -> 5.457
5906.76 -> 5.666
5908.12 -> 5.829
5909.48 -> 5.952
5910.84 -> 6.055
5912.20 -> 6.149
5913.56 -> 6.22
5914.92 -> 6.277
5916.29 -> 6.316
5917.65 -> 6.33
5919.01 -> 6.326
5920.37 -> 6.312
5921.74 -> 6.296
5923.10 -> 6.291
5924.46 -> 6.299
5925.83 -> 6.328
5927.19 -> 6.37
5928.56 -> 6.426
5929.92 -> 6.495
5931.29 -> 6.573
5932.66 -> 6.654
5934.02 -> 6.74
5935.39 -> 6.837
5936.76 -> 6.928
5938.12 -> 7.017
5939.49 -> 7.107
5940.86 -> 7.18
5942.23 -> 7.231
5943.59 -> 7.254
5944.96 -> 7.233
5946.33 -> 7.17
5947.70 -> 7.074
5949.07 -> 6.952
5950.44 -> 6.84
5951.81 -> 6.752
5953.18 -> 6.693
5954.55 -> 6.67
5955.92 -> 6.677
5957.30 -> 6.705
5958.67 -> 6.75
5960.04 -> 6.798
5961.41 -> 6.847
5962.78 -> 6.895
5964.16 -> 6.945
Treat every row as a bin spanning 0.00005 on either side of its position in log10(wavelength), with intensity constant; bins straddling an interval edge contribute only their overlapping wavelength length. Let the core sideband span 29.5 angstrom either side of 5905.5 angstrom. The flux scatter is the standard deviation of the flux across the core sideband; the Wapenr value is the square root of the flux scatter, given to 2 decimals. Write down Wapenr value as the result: 1.14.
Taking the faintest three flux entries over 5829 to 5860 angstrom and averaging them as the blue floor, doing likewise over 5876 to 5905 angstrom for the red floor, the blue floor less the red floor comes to 4.0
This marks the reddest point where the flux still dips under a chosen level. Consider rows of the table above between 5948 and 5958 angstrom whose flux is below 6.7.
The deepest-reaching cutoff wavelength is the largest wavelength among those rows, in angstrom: 5955.92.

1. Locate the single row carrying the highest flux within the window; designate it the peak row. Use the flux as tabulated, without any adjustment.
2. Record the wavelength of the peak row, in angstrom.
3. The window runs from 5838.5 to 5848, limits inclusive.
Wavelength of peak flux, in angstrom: 5840.49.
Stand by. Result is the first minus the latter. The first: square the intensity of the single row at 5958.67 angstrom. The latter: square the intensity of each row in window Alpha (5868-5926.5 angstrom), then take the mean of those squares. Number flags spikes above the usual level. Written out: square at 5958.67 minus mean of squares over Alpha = 17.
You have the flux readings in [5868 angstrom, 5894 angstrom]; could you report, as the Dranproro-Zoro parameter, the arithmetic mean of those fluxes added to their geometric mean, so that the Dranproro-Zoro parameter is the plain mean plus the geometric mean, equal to 9.7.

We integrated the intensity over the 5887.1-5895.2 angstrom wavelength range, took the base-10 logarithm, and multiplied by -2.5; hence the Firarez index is -3.46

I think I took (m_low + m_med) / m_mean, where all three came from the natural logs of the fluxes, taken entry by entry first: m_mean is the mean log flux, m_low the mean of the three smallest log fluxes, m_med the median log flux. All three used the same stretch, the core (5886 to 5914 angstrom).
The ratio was 1.71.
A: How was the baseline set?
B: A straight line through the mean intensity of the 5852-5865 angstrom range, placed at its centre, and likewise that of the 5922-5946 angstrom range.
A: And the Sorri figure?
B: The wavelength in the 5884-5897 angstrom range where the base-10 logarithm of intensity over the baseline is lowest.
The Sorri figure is 5893.17 angstrom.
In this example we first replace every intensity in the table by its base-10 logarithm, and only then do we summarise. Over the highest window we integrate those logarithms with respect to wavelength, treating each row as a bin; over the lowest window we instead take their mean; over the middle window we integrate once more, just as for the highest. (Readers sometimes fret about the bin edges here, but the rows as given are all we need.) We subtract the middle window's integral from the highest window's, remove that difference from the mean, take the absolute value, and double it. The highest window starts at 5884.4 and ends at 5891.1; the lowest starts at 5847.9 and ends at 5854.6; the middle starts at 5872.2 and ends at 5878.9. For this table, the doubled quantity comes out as 5.1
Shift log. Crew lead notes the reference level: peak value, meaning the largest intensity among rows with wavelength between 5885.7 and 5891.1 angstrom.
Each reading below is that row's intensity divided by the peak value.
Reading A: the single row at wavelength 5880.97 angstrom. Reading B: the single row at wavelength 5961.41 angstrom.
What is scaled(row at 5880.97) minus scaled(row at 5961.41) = -0.4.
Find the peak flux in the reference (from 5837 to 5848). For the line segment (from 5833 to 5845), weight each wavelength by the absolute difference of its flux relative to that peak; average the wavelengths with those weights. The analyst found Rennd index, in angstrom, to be 5837.0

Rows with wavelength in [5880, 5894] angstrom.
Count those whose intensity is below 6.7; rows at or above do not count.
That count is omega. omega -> 10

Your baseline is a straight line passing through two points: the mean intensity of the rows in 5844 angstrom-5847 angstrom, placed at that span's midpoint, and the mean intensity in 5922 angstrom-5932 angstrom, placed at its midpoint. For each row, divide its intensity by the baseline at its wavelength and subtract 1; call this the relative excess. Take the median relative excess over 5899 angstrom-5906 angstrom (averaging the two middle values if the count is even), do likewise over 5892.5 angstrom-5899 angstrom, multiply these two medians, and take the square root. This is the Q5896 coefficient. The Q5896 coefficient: 0.39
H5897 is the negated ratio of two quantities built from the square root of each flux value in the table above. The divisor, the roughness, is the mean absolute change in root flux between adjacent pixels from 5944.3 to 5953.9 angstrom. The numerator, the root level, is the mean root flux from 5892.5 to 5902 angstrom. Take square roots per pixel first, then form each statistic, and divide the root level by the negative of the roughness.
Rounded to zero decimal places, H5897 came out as -109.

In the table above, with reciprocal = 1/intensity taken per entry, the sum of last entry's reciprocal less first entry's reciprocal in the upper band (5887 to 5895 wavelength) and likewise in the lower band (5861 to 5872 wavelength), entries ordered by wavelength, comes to 0.060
